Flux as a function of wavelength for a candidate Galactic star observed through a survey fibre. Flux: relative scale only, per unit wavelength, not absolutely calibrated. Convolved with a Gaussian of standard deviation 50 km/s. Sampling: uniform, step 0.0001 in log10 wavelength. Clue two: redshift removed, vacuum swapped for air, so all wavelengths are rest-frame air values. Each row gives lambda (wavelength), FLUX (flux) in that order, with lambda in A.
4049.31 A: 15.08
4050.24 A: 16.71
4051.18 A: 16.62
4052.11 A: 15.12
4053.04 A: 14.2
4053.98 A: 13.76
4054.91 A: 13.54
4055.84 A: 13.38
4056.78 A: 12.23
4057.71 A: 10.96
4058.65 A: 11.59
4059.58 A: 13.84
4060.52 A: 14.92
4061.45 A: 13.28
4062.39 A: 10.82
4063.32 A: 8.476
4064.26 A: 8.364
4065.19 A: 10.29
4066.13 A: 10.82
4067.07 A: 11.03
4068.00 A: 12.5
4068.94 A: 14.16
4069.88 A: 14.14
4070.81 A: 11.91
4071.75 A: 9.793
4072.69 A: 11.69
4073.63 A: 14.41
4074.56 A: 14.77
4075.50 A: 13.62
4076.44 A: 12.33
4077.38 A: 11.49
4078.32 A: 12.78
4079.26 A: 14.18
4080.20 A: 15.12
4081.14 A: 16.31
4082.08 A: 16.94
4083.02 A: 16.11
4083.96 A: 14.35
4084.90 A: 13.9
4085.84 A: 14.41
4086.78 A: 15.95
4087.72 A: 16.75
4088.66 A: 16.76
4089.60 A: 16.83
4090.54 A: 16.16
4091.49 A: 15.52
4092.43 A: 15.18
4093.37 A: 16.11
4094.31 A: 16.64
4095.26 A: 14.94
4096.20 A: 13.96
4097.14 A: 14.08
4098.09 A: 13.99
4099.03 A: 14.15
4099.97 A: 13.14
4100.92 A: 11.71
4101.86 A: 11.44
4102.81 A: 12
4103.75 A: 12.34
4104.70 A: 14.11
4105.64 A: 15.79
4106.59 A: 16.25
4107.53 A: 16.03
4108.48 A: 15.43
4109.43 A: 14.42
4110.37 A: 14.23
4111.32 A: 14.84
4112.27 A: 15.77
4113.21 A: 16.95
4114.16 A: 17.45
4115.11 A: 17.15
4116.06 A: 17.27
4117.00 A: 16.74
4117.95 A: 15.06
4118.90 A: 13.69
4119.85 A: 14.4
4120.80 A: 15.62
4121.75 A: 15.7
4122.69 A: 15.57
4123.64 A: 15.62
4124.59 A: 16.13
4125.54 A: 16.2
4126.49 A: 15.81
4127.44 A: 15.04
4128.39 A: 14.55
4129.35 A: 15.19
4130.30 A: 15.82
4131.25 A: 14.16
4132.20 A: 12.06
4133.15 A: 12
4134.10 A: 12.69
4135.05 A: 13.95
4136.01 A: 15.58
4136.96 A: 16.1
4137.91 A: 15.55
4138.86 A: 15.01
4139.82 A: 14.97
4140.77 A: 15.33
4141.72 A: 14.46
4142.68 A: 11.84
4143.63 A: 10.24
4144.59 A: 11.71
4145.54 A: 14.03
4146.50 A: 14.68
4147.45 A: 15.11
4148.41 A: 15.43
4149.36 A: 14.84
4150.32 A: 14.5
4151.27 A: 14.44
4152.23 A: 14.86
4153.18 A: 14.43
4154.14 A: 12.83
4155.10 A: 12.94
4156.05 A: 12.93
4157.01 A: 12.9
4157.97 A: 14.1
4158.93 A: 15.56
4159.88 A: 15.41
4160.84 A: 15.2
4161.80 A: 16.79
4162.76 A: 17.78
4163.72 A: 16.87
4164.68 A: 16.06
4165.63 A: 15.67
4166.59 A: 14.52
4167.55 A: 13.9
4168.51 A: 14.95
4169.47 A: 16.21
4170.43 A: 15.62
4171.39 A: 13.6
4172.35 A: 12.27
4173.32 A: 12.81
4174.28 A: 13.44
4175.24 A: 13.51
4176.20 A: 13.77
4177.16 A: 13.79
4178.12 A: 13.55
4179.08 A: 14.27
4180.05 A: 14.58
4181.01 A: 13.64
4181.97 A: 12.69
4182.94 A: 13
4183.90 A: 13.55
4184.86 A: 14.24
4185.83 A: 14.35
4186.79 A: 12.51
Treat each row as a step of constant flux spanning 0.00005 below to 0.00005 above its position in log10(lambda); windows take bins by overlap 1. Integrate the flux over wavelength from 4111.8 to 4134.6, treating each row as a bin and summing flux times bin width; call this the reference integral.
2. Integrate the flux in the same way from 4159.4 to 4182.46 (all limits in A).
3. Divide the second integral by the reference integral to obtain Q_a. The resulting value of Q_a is 0.97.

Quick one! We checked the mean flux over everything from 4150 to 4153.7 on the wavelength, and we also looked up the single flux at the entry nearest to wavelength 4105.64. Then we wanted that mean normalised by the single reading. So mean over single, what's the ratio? 0.92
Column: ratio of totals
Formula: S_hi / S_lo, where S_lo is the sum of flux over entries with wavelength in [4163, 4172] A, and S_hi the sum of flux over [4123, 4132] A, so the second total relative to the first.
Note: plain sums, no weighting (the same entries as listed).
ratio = 1.01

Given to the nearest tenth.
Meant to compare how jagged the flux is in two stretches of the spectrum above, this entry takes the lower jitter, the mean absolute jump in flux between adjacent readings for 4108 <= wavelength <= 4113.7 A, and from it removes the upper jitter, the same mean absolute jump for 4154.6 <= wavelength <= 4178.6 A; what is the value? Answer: 0.1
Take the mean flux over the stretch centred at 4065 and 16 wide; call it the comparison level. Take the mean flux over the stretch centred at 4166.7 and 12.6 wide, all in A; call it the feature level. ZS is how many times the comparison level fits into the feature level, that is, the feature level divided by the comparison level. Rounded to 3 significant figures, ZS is 1.31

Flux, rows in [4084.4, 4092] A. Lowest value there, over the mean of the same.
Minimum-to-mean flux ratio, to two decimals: 0.88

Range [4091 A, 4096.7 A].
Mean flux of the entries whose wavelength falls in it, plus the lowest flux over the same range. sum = 29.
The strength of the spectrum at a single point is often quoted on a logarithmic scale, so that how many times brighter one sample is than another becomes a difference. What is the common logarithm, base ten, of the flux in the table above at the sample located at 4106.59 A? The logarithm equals 1.21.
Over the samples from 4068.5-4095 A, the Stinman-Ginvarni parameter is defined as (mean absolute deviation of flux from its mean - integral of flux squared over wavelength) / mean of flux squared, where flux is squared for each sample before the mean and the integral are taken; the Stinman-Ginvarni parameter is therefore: -26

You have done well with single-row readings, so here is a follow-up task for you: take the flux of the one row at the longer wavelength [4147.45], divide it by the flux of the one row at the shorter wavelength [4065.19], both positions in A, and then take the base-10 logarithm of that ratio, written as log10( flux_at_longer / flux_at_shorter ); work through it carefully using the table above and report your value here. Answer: 0.17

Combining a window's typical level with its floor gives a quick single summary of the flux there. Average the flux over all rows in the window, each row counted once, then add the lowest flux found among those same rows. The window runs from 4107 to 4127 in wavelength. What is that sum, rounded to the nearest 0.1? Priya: 29.4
